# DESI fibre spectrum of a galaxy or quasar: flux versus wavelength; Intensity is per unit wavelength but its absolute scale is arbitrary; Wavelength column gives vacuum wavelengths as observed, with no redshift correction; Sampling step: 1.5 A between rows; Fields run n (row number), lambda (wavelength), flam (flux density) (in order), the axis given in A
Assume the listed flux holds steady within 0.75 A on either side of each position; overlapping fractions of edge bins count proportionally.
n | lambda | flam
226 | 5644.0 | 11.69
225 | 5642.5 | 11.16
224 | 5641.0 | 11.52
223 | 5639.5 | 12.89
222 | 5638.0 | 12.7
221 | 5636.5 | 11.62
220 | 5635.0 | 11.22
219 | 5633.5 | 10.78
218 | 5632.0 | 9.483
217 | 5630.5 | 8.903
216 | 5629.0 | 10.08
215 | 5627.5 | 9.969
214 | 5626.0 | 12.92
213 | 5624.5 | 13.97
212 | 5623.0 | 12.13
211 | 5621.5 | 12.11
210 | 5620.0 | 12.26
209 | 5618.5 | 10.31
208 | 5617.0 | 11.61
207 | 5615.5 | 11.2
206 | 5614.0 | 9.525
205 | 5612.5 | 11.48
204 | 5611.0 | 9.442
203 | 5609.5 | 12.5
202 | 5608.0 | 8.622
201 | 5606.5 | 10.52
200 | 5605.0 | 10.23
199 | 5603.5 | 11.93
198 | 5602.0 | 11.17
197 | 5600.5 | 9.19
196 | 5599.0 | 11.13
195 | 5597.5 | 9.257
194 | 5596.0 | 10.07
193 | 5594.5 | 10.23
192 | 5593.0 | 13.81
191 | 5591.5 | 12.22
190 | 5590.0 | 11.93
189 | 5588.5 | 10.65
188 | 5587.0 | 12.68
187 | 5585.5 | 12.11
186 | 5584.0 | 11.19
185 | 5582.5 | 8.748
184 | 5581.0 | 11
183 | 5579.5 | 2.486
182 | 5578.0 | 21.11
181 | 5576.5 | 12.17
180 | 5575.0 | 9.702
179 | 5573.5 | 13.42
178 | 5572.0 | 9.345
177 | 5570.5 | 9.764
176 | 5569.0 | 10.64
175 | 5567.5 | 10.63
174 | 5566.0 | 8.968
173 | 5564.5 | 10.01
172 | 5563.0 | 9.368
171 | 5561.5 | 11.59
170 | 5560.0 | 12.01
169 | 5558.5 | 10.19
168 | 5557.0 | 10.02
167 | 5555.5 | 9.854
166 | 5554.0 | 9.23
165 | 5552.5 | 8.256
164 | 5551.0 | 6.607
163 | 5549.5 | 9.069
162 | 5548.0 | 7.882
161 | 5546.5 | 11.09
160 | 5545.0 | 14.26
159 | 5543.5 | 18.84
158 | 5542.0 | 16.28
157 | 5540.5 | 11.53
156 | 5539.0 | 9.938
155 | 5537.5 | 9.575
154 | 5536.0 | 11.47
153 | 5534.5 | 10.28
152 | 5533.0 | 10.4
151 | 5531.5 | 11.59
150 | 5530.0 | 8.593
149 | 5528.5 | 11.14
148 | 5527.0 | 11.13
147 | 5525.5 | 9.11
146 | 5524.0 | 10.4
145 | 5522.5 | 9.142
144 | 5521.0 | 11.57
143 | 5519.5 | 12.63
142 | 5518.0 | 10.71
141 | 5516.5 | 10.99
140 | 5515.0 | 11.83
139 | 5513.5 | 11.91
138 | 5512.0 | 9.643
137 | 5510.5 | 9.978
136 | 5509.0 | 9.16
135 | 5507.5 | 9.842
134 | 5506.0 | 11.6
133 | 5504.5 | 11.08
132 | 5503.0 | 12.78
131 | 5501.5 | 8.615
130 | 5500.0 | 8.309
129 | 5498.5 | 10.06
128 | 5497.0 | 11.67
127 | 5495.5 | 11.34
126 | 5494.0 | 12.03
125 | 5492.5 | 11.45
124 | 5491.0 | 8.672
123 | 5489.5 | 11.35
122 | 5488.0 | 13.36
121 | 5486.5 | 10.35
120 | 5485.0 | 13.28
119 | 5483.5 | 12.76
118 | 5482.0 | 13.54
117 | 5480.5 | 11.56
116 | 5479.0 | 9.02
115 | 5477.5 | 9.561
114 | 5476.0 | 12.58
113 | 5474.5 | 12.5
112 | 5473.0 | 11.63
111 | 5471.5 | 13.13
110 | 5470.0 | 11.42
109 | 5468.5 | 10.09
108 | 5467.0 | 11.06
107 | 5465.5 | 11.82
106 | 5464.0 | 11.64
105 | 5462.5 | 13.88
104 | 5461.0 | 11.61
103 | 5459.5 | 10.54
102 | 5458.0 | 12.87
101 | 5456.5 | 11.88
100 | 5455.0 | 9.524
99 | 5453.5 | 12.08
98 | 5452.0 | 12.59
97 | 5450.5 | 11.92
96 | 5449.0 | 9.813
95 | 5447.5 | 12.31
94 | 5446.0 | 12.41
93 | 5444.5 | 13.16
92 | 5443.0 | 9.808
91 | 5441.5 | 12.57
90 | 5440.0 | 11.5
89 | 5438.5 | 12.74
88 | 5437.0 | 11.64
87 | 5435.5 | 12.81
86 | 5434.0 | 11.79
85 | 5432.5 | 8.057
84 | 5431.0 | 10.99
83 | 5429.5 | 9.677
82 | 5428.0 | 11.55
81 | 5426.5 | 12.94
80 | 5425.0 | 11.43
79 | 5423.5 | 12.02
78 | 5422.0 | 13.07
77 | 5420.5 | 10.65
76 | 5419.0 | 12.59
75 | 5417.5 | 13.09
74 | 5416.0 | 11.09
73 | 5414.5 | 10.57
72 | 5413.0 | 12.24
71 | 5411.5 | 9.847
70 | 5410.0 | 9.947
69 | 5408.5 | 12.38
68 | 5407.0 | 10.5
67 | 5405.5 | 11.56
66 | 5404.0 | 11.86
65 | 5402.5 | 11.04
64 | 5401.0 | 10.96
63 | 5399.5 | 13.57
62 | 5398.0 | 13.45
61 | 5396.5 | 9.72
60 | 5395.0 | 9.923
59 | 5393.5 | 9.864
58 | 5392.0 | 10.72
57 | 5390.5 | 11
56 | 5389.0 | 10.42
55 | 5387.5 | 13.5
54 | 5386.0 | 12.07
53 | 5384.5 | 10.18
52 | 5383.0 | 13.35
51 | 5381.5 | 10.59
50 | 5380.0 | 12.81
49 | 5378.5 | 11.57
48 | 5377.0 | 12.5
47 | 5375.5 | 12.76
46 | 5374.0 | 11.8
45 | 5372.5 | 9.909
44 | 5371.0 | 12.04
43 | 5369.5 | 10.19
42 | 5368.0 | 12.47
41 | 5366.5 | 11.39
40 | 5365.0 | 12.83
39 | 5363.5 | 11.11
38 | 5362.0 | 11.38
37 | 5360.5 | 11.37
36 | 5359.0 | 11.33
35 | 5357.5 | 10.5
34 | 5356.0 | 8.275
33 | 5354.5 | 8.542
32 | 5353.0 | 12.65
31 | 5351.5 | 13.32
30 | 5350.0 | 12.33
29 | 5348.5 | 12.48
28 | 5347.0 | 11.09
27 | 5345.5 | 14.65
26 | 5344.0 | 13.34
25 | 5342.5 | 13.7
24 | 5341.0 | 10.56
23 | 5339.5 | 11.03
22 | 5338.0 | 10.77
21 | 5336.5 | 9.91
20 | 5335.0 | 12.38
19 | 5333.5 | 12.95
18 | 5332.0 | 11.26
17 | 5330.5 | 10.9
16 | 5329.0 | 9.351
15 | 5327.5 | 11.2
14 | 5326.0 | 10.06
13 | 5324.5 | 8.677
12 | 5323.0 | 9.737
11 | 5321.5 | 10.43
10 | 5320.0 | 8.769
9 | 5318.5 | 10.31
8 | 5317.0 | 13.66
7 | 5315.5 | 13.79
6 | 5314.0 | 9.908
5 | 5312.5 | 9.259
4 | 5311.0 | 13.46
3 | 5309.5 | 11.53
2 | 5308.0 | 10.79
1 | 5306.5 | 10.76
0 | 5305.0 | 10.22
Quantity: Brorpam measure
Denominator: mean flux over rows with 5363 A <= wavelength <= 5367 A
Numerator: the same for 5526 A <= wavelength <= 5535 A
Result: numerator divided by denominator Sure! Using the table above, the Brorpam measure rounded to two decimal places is 0.89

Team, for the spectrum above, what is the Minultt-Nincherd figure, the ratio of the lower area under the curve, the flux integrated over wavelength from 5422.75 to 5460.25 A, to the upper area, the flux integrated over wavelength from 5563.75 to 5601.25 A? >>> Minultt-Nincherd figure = 1.06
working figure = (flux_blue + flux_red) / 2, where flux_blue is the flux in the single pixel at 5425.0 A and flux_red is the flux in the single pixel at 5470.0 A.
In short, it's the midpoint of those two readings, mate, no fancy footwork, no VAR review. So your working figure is 11.4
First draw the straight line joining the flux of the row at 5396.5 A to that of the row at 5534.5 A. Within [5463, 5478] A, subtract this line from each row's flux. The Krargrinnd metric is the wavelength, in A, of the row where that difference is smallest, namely 5477.5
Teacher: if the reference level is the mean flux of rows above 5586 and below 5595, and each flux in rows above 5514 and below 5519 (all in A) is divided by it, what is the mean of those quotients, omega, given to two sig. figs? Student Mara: 0.94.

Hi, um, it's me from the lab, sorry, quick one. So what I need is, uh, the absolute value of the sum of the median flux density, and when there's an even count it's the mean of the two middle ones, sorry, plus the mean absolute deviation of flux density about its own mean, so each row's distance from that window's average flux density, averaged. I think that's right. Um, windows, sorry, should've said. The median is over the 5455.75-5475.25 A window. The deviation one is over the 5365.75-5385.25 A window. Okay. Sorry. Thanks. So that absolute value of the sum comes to 12.6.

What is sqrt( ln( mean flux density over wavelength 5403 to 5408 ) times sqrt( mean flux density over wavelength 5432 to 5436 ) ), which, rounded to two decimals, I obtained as 2.83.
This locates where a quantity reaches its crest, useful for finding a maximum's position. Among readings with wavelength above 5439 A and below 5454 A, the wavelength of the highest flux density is 5444.5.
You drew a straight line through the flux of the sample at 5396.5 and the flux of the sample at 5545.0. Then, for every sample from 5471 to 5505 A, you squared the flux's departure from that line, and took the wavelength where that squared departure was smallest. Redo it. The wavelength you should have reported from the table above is 5503.0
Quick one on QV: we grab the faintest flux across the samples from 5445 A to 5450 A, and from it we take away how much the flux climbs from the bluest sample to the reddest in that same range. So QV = 12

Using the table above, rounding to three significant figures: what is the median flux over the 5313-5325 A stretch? 10.1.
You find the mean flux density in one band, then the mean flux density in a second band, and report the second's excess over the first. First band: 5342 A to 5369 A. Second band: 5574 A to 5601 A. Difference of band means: -0.7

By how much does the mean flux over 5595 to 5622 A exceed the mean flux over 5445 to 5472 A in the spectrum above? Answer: -1.0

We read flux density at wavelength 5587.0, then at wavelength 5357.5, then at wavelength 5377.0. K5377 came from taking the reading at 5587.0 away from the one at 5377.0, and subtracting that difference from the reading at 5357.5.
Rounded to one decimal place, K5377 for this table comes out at 10.7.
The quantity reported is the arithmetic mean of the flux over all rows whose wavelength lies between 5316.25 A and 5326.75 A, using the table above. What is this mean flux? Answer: 10.2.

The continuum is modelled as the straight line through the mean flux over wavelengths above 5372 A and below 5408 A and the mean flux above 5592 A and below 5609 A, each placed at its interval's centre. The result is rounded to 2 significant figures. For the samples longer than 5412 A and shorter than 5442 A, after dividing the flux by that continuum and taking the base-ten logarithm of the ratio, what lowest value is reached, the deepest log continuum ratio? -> -0.15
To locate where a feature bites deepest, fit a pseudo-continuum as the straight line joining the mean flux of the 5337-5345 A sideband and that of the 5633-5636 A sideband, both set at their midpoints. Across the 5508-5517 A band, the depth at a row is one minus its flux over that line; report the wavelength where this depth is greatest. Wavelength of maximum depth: 5509.0 A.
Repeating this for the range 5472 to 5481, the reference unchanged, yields 5479.0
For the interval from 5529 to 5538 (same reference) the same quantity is 5530.0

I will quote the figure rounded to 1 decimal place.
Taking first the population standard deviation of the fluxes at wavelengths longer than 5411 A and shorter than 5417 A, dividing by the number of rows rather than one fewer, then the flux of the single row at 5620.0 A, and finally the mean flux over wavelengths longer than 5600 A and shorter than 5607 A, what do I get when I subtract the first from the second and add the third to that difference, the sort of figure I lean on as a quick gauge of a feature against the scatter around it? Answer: 22.0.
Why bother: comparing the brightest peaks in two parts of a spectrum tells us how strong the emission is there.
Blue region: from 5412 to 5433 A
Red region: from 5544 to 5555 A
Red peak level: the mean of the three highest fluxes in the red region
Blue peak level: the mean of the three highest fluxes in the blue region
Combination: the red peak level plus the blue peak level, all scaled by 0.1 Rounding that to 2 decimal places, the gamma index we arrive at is 2.46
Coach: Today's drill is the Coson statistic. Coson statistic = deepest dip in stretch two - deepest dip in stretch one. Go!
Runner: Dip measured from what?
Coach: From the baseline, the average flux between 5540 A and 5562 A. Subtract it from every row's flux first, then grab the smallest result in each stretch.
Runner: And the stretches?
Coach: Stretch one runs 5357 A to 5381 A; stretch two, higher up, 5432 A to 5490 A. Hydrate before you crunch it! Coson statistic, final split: -2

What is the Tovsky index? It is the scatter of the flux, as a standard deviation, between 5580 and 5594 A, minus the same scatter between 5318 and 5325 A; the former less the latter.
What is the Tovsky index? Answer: 0.6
